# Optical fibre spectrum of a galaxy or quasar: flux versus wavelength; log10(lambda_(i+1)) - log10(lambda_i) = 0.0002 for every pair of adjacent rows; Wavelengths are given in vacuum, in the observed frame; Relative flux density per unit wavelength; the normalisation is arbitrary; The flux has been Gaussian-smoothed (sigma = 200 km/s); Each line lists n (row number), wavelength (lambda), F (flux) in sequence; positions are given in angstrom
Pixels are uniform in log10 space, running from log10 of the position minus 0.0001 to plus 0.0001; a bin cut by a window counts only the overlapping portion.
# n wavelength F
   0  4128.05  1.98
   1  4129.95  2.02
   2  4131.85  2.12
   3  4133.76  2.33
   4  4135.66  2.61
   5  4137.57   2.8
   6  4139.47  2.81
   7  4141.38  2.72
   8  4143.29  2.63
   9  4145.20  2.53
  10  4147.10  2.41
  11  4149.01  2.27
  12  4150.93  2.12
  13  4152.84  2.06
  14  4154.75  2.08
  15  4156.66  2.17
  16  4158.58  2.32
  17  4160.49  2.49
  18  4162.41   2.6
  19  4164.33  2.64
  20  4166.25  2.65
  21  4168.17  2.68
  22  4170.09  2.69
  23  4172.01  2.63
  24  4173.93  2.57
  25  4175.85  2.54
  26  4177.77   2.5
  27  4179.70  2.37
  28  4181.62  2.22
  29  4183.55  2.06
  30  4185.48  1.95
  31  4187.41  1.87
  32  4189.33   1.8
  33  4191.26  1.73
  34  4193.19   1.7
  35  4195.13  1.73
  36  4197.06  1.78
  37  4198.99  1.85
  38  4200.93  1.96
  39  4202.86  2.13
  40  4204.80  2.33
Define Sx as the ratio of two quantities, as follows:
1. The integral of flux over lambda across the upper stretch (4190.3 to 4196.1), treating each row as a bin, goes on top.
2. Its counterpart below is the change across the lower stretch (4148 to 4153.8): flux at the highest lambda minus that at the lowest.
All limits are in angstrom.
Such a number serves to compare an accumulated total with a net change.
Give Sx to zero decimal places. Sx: -47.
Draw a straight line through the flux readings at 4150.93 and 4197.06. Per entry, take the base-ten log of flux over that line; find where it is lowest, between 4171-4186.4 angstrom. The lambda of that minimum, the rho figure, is 4185.48 angstrom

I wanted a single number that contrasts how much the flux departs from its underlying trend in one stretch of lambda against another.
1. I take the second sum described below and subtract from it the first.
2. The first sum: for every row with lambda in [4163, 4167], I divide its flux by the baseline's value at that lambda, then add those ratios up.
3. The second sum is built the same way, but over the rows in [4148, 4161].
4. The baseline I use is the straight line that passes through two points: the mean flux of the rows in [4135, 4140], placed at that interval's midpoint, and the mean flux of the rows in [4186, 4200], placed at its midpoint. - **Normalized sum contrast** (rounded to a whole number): 4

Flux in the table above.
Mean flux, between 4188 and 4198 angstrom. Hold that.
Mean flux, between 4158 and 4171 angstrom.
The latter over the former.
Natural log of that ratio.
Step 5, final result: 0.4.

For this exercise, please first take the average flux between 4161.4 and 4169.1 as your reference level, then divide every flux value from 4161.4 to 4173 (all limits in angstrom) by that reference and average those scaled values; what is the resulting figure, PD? 1.0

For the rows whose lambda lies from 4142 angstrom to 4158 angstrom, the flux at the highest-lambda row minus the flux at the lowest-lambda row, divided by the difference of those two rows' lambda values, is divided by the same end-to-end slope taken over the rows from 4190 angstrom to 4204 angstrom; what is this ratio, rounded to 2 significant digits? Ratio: -1.0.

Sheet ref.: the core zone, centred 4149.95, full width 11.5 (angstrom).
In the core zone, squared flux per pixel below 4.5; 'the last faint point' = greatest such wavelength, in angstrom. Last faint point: 4154.75 angstrom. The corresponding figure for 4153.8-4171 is 4154.75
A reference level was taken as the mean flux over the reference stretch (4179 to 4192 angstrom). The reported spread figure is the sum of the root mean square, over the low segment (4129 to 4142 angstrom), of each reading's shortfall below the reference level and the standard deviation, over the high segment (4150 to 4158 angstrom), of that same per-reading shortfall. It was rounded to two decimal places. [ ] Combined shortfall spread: 0.62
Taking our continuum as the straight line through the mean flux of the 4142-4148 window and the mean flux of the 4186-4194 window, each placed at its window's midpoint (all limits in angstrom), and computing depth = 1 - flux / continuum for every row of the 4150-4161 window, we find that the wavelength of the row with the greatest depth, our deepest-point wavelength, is 4152.84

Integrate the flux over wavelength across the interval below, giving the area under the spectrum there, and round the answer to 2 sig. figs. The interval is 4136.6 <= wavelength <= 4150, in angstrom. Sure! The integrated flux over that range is 35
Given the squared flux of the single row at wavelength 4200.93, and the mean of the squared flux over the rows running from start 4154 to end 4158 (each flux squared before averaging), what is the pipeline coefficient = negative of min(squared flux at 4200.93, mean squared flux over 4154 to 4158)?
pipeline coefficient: -3.8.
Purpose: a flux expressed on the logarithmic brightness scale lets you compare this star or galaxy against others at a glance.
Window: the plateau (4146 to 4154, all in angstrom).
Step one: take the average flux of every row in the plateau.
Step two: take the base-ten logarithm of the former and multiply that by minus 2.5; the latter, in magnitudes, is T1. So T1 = -0.9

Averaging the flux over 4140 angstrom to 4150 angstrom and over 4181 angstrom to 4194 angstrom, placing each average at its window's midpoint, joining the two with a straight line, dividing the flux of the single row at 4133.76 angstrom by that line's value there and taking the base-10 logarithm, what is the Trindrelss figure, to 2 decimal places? -0.06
